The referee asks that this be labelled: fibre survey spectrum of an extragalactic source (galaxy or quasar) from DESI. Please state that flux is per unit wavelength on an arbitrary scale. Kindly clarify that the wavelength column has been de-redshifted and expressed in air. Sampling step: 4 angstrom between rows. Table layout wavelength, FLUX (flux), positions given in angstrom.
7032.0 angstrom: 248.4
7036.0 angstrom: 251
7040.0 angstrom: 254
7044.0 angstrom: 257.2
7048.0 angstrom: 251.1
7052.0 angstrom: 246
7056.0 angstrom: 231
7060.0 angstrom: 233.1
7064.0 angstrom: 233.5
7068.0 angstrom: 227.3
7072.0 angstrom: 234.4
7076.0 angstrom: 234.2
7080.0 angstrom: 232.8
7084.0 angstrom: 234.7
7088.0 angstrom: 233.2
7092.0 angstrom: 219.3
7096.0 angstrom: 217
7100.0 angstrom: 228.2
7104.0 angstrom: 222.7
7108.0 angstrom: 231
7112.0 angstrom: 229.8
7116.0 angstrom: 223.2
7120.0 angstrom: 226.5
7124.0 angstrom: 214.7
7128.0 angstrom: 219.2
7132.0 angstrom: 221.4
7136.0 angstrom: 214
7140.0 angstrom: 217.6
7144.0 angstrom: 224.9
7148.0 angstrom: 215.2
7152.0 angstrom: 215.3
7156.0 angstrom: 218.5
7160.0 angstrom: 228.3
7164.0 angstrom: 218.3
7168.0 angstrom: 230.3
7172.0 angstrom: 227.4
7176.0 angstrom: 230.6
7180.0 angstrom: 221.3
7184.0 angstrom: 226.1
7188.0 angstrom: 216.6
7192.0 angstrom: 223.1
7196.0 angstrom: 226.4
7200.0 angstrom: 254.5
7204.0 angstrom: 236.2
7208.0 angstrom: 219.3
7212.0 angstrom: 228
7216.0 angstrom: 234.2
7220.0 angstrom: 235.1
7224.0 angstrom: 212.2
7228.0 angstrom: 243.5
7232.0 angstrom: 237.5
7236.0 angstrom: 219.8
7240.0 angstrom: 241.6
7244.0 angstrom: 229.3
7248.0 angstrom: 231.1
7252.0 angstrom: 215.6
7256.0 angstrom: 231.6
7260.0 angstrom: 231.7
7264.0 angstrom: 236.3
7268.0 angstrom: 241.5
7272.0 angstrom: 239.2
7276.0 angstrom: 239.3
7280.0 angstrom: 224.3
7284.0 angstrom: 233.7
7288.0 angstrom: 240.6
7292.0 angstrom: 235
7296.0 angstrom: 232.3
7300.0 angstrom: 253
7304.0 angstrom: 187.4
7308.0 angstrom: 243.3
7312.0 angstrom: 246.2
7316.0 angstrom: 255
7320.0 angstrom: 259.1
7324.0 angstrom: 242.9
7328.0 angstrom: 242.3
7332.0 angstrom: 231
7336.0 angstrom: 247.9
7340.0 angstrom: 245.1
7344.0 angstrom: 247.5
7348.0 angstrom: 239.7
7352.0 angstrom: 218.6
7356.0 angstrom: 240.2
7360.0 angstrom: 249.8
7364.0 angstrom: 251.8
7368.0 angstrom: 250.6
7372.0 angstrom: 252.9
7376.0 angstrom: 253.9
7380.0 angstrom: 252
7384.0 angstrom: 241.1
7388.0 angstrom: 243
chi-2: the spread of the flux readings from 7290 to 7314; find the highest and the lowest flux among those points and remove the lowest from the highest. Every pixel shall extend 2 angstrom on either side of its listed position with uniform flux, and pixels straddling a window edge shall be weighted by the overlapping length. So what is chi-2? 66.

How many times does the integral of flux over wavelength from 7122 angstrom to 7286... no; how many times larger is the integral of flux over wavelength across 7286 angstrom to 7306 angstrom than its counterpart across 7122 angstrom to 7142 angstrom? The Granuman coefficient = 1.06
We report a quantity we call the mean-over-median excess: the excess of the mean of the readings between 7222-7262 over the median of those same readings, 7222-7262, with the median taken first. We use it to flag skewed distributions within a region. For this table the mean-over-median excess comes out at -2.0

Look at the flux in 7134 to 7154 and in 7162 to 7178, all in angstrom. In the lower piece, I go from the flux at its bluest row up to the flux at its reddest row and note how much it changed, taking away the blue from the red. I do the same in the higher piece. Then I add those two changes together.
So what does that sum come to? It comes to 14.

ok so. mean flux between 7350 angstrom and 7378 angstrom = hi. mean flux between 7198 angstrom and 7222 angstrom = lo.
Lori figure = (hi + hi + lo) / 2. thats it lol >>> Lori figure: 363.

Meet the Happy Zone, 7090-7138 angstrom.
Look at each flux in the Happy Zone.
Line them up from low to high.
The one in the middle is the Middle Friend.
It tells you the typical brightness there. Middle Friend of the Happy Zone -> 222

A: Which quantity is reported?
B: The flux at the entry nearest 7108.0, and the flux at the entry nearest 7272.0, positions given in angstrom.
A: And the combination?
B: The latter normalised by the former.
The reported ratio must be 1.035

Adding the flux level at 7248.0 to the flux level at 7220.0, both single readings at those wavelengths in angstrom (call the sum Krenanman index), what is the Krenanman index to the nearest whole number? 466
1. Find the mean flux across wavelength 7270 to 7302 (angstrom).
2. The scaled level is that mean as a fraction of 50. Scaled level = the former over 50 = 4.74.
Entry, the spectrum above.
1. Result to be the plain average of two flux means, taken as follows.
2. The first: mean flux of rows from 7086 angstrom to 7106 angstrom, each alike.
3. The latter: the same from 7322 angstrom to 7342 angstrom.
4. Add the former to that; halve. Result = 233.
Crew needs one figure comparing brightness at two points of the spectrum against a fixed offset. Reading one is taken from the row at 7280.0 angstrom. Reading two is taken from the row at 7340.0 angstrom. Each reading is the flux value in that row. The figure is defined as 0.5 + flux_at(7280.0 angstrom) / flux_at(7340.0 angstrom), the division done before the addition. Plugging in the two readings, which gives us 1.42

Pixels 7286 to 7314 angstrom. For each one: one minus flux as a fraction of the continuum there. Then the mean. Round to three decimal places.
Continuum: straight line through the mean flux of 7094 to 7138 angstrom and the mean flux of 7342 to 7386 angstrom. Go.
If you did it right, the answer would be 0.023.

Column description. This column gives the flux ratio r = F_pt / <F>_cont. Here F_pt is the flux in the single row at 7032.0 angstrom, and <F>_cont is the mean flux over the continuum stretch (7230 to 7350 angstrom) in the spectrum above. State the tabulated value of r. 1.05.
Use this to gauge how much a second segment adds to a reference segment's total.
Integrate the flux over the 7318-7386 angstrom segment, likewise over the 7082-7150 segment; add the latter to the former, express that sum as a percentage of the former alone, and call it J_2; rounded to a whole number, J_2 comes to 191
